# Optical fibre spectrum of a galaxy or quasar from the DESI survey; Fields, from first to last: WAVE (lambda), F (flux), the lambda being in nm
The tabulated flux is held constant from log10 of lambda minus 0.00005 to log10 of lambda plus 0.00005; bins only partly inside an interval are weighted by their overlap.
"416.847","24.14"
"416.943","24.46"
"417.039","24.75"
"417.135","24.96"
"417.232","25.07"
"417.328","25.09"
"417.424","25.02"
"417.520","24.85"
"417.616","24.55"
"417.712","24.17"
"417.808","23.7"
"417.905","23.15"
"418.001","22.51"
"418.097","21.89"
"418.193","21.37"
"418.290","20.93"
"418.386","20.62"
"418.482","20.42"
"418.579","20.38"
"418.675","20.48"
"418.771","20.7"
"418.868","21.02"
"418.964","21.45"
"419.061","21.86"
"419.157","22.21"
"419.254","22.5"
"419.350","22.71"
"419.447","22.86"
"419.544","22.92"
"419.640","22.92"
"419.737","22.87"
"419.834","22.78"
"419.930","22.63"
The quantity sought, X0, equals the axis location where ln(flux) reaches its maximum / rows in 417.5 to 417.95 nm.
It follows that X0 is 417.520 nm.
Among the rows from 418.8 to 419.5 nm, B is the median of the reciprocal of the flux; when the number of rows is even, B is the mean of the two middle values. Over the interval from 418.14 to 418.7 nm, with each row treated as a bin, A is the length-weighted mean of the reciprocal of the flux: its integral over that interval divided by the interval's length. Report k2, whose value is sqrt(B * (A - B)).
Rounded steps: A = 0.048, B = 0.0450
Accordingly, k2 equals 0.0121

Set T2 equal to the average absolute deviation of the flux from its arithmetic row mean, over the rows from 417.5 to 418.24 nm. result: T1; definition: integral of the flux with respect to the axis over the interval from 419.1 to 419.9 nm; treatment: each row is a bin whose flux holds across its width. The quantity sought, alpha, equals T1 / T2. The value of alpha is 17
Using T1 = 18.2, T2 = 1.0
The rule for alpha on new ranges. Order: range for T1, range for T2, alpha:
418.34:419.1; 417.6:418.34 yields 14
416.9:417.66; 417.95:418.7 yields 30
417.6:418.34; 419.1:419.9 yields 90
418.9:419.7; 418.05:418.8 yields 44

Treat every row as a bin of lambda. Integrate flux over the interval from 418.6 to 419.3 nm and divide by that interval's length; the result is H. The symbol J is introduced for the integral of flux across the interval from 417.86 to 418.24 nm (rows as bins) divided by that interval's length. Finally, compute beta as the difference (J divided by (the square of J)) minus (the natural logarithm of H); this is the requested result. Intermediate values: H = 21.4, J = 22.3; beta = -3.02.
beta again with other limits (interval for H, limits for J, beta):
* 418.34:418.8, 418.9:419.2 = -2.98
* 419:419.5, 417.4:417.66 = -3.07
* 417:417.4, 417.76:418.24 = -3.17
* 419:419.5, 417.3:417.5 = -3.07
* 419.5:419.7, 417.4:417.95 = -3.09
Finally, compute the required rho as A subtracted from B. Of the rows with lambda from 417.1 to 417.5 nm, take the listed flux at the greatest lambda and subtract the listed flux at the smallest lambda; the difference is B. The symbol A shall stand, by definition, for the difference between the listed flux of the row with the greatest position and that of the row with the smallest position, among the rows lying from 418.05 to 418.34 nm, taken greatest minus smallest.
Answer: 1.0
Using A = -1.0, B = 0.1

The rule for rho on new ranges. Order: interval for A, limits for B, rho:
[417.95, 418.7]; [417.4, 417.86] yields 0.7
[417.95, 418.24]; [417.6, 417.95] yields -0.3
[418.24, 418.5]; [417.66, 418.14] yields -1.8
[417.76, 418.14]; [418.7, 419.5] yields 4.0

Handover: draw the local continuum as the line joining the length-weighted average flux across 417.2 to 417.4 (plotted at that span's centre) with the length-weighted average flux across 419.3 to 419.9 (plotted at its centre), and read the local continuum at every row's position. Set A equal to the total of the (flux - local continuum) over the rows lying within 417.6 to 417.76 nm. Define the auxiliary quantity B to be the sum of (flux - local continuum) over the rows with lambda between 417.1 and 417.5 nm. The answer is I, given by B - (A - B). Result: 0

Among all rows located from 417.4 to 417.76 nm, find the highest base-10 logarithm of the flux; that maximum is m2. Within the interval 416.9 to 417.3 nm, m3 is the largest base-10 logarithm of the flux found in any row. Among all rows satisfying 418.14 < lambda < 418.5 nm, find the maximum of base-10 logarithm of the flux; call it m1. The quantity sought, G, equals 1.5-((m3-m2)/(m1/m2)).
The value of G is 1.50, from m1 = 1.33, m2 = 1.40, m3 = 1.40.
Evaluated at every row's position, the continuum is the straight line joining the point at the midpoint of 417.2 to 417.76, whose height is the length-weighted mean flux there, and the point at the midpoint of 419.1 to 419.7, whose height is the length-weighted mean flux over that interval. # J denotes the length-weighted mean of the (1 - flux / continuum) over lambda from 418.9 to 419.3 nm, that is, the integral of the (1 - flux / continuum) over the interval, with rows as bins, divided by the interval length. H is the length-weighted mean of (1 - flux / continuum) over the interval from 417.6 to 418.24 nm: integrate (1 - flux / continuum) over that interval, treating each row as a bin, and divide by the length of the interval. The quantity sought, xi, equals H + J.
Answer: 0.101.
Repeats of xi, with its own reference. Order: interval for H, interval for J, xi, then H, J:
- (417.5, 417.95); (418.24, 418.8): 0.150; 0.021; 0.130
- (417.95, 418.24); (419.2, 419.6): 0.088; 0.091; -0.003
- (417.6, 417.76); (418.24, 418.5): 0.143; 0.011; 0.132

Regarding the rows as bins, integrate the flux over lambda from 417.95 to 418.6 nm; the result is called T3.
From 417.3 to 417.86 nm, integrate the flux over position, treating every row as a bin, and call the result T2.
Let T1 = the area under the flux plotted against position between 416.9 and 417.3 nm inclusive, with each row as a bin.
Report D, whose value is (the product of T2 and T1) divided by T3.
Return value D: 9.9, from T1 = 9.9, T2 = 14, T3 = 14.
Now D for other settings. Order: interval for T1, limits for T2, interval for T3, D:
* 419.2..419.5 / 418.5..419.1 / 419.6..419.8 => 18.7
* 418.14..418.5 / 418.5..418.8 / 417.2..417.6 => 4.6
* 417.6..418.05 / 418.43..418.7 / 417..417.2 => 11.8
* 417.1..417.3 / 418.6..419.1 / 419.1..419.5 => 5.8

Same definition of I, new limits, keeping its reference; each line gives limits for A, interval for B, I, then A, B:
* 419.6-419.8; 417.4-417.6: 0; 0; 0.0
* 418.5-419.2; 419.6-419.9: 18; -17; 0.4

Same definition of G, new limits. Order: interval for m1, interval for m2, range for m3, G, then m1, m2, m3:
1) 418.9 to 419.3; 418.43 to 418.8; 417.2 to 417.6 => 1.42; 1.35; 1.32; 1.40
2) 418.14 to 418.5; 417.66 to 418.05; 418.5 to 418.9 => 1.56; 1.33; 1.38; 1.32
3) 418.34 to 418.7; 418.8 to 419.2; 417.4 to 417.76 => 1.45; 1.31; 1.35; 1.40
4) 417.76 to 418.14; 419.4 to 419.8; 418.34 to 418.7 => 1.55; 1.37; 1.36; 1.31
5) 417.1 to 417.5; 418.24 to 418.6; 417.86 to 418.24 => 1.46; 1.40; 1.32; 1.36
